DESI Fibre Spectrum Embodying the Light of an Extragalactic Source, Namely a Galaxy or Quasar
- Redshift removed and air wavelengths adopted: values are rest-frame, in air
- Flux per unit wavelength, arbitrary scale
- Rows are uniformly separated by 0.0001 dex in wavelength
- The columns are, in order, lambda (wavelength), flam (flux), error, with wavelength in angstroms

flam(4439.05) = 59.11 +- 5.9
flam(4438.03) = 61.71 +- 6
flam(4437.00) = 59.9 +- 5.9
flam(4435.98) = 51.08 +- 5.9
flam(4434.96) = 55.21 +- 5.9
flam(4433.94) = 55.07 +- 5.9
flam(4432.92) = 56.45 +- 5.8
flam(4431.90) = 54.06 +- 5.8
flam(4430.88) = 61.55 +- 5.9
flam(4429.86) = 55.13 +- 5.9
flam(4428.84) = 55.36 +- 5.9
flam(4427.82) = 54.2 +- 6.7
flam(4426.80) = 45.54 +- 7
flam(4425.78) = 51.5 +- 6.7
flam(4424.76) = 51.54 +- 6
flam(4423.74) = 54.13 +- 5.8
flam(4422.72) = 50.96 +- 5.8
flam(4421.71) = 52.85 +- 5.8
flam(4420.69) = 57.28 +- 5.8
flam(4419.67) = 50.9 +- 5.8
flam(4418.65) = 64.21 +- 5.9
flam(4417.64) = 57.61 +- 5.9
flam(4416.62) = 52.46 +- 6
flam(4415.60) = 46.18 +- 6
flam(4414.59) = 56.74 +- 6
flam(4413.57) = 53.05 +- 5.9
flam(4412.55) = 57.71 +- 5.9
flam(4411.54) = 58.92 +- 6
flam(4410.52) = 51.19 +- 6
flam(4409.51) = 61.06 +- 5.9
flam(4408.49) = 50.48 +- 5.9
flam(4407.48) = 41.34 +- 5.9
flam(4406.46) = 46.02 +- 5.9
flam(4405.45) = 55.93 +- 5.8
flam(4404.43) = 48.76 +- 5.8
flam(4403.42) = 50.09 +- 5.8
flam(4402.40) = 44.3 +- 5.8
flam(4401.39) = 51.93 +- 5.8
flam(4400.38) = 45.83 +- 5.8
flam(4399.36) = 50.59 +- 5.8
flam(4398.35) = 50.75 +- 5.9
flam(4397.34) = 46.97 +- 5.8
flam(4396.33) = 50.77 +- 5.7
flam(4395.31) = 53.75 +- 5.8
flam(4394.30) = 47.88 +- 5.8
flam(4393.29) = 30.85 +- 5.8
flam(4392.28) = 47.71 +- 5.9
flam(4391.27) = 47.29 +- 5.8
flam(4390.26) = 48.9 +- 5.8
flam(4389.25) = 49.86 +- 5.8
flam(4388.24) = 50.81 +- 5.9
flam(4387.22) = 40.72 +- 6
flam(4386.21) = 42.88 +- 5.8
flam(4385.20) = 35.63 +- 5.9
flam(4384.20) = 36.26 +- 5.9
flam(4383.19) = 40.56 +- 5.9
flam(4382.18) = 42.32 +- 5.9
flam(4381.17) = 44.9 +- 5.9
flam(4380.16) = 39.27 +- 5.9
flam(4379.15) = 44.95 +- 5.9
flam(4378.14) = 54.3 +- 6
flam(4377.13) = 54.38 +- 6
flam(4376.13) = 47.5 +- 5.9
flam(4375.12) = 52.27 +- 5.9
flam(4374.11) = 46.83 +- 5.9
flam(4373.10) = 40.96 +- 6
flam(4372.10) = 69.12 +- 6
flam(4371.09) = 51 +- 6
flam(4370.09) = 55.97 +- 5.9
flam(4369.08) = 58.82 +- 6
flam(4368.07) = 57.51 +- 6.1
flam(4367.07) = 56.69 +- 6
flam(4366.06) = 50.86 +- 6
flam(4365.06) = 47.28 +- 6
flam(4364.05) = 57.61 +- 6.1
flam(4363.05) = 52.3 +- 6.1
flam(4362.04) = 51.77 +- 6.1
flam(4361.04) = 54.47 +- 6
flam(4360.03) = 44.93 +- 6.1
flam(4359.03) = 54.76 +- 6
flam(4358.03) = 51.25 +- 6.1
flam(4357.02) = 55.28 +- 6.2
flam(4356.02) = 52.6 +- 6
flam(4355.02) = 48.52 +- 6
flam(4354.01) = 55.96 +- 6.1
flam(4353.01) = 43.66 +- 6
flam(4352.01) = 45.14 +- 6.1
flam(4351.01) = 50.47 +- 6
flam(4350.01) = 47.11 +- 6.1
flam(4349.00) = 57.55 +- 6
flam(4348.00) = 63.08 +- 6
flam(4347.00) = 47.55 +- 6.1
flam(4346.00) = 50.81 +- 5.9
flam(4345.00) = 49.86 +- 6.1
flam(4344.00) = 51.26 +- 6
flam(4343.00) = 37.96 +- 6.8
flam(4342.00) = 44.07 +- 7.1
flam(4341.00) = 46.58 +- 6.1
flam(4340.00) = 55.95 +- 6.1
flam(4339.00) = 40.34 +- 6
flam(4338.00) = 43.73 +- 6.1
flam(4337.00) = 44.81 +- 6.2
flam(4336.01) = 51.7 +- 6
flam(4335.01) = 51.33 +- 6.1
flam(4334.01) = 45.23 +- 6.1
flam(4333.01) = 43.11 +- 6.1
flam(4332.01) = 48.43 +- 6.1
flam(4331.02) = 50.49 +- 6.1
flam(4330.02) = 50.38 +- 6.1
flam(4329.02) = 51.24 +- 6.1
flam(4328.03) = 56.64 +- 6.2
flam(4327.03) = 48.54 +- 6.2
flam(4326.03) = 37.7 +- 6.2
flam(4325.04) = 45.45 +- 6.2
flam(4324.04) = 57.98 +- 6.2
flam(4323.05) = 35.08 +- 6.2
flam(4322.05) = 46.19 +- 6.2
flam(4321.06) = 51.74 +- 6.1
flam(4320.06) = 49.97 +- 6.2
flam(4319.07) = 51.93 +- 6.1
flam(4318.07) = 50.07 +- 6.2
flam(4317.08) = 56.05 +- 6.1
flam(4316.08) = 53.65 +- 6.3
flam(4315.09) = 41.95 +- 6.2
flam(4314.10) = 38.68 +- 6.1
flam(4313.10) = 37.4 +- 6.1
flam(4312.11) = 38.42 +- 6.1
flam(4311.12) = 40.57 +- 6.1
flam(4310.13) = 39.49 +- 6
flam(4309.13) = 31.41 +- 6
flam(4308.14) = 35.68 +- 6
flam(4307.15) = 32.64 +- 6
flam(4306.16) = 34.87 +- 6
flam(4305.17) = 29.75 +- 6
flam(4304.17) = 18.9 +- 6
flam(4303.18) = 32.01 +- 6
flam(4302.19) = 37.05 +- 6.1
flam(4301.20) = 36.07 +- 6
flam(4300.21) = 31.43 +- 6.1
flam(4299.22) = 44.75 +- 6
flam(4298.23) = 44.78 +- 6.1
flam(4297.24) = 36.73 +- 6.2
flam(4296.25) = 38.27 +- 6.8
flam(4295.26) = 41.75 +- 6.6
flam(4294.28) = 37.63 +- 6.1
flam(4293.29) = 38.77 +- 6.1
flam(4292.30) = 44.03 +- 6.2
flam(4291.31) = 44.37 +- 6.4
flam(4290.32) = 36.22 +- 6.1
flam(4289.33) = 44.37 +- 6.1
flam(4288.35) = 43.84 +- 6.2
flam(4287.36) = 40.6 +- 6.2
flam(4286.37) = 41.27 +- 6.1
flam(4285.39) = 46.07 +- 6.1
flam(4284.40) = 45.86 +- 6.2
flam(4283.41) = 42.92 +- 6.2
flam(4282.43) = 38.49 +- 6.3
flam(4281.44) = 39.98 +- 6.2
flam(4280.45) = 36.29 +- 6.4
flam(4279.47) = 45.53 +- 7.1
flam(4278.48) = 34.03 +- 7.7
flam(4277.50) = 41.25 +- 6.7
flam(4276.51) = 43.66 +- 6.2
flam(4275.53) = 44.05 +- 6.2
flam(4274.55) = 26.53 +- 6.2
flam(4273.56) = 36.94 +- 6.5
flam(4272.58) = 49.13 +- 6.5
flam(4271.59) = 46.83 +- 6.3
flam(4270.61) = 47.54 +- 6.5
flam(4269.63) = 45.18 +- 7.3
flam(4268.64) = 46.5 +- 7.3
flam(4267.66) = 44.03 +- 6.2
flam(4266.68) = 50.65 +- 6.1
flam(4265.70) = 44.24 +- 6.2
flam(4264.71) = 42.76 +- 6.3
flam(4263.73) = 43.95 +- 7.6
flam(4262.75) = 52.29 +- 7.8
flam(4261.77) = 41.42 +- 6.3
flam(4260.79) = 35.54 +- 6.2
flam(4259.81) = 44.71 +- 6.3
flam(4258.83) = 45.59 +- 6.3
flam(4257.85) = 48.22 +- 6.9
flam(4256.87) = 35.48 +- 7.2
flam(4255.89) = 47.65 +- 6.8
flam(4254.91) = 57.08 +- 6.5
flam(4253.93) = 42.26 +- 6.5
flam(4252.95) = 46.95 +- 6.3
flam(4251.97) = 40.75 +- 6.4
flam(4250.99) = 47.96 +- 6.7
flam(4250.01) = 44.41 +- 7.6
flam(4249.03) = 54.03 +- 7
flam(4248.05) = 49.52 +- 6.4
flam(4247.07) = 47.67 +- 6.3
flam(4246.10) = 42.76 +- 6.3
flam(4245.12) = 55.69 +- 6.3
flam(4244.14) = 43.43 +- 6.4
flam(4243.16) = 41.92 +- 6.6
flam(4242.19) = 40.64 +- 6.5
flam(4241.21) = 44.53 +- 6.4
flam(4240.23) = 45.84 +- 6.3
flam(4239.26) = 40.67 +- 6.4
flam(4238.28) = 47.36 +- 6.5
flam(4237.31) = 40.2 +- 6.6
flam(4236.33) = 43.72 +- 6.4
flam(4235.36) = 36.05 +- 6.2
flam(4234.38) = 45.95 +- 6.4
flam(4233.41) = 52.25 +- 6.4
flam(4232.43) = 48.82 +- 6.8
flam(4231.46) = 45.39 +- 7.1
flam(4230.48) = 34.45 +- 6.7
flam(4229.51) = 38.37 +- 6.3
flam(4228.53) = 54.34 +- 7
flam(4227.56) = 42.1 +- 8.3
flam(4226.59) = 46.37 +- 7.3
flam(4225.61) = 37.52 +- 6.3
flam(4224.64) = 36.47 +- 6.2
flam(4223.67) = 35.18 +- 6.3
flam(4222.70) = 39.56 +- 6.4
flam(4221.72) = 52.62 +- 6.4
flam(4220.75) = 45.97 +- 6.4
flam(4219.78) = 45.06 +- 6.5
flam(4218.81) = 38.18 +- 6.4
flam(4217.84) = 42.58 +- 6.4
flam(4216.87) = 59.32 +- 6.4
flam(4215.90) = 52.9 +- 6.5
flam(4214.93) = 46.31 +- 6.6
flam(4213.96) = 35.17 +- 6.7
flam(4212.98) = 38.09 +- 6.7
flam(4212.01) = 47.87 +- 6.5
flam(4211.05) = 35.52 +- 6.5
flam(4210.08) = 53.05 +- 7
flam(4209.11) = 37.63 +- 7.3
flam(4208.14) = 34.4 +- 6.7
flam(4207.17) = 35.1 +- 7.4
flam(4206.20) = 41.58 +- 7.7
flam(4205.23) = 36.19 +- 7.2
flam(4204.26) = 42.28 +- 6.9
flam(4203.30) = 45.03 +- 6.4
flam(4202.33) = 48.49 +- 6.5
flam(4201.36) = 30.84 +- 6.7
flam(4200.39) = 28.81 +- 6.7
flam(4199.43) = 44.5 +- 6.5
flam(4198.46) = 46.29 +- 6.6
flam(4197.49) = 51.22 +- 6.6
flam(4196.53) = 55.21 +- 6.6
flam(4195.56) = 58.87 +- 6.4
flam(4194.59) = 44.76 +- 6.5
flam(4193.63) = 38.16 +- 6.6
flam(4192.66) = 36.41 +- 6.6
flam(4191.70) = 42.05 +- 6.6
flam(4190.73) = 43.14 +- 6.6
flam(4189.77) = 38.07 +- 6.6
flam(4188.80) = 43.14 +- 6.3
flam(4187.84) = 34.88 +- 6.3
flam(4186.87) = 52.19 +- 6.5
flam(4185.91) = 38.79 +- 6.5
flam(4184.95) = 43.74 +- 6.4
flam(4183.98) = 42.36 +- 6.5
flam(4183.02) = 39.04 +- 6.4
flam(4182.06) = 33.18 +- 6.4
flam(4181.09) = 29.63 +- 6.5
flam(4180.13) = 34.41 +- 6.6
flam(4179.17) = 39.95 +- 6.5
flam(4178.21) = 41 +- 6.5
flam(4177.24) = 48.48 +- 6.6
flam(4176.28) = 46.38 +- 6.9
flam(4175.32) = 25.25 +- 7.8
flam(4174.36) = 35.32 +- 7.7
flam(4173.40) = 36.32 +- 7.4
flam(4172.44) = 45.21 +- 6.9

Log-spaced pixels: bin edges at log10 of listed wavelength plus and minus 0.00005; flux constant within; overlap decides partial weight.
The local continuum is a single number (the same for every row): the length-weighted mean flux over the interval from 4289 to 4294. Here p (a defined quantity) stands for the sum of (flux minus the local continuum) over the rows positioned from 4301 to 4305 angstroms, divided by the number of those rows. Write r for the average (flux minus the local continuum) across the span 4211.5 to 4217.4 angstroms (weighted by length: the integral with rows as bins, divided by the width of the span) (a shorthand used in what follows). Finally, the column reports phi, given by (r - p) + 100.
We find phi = 116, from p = -10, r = 5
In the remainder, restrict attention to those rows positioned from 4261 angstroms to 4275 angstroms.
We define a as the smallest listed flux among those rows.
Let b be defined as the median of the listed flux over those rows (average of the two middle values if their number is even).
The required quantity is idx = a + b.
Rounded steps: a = 26.53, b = 45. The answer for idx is 71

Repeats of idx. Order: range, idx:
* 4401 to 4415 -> 93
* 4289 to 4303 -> 70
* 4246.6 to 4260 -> 83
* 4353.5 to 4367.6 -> 97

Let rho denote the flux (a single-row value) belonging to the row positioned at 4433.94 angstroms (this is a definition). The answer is 55.07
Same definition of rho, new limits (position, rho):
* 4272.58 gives 49.13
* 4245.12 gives 55.69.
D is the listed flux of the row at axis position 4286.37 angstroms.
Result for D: 41.27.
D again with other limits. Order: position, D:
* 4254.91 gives 57.08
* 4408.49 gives 50.48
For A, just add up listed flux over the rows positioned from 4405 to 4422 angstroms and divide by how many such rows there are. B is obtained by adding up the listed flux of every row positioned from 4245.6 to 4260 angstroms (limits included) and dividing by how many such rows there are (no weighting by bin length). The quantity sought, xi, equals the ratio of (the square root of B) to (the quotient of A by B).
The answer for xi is 5.9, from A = 53.8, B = 46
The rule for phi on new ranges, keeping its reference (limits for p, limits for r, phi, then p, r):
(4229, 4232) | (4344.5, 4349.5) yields 114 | -2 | 13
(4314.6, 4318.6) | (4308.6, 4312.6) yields 87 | 9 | -4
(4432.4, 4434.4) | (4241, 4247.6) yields 90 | 15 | 4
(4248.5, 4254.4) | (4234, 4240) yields 96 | 5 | 1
